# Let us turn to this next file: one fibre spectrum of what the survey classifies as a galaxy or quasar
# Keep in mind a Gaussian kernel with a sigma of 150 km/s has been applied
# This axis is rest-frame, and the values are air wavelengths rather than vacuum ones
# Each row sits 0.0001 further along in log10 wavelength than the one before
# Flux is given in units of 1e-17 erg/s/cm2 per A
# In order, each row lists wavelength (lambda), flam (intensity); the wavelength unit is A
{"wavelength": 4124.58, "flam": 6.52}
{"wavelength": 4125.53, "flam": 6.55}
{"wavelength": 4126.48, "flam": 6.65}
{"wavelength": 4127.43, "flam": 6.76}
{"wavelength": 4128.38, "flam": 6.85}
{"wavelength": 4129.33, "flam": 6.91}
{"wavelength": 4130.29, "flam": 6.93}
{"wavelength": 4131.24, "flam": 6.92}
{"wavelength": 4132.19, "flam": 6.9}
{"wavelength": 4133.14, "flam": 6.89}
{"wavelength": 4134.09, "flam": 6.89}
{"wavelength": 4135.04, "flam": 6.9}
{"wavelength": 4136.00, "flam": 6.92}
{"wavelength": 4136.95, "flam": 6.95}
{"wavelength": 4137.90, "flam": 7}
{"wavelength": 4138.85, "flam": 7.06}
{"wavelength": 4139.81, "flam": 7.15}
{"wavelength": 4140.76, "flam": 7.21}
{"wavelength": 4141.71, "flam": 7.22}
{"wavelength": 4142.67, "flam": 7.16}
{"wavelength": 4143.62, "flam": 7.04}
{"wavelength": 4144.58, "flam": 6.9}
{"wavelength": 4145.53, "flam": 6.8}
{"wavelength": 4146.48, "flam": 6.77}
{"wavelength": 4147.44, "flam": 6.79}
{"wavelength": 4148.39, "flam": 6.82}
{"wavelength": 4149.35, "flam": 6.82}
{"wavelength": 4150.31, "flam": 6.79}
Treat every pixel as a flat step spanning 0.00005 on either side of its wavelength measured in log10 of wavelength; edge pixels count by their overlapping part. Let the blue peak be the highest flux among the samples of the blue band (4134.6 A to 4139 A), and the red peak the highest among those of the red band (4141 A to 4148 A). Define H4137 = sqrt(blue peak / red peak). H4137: 0.99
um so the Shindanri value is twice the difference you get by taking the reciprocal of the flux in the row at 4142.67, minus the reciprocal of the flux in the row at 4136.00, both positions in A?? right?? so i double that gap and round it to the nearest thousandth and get -0.010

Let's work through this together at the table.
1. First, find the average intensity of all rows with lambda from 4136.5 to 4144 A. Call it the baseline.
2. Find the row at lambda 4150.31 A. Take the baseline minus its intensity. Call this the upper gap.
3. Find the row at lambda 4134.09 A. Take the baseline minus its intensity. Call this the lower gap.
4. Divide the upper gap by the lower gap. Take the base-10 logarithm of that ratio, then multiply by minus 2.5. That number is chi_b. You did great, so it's -0.4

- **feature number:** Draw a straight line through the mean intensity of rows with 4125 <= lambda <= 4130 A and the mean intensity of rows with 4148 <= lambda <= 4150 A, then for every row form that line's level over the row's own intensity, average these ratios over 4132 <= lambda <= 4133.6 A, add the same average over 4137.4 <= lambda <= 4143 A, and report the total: 1.93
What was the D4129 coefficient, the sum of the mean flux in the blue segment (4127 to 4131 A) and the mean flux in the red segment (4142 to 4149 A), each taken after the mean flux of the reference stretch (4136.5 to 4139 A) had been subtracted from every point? -0.25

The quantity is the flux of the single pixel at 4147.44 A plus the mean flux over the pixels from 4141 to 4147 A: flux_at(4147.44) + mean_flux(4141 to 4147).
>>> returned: 13.8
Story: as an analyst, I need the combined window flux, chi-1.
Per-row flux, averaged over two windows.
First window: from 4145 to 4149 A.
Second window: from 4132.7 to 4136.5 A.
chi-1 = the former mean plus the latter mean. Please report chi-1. 13.7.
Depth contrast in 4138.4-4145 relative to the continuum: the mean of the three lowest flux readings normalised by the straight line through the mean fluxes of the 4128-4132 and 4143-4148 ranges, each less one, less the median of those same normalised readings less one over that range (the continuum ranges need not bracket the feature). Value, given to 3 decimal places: -0.021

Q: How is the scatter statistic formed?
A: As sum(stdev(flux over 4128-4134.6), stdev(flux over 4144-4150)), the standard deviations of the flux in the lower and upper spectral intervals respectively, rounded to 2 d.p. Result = 0.07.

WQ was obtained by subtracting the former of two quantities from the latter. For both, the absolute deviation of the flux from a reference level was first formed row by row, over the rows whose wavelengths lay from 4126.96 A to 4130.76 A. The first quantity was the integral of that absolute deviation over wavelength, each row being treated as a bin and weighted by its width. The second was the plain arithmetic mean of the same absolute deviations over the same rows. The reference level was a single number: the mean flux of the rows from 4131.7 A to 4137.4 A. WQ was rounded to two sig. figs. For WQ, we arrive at -0.16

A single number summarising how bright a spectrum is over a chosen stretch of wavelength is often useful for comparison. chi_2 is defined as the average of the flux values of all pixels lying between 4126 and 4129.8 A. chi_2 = 6.79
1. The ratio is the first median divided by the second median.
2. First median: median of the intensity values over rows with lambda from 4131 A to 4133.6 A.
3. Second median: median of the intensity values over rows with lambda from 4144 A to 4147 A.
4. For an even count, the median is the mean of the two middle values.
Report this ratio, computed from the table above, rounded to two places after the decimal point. 1.01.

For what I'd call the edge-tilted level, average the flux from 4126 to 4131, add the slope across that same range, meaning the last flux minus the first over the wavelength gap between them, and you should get 6.89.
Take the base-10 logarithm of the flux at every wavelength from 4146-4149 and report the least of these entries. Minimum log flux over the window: 0.831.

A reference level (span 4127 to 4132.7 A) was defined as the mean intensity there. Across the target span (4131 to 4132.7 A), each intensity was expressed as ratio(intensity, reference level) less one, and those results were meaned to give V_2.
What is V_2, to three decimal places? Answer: 0.005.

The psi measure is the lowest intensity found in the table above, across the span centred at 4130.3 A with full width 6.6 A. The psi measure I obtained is 6.76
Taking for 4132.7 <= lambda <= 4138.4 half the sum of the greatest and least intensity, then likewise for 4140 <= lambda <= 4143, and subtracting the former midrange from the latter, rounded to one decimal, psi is 0.2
